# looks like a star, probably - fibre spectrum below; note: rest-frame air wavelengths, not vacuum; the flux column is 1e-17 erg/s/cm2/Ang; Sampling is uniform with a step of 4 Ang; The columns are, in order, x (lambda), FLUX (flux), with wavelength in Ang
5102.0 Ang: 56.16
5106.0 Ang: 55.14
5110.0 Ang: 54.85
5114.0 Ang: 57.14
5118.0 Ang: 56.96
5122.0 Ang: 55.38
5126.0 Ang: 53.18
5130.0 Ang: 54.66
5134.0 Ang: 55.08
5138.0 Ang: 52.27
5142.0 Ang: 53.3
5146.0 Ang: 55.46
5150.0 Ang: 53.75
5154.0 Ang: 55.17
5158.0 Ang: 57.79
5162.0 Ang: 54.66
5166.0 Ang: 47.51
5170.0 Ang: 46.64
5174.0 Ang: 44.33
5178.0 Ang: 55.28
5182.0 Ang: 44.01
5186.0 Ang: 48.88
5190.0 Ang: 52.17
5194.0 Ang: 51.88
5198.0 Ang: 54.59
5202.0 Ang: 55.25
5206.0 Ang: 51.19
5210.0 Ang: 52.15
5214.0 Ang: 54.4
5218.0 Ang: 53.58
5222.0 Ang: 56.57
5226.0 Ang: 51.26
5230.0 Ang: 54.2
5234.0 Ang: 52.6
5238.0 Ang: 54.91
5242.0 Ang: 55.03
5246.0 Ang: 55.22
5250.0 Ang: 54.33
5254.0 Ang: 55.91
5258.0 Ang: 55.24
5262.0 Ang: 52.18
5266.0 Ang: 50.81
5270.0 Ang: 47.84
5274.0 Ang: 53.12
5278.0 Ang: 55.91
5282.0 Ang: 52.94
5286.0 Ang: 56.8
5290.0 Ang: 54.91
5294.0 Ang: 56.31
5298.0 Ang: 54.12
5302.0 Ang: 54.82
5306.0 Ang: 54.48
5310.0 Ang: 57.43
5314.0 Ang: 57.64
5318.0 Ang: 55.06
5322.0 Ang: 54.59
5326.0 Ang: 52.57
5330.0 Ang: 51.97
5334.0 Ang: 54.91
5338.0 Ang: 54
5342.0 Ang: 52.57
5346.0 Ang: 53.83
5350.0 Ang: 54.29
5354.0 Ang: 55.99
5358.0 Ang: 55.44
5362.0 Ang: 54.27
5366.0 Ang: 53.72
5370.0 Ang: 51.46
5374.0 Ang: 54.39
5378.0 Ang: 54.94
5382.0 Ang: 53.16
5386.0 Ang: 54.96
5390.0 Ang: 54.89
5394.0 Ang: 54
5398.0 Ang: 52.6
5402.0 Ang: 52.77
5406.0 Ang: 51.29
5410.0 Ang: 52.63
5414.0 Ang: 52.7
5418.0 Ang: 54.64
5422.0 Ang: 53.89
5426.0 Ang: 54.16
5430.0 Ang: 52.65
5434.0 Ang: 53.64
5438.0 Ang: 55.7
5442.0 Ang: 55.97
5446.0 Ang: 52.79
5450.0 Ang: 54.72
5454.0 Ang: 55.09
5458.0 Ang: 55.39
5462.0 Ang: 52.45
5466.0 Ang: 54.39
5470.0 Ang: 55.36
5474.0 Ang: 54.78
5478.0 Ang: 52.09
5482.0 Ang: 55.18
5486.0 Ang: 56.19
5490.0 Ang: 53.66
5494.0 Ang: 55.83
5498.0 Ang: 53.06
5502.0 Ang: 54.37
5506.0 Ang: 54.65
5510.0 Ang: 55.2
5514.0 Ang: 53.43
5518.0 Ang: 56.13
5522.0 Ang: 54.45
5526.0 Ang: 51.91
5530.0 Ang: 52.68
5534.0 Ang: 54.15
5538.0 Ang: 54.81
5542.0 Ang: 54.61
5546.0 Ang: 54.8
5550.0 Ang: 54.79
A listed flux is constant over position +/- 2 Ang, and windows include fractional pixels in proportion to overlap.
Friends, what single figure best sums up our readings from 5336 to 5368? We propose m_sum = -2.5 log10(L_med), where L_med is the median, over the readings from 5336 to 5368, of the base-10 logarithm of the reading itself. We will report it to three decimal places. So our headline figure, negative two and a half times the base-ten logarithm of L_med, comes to -0.597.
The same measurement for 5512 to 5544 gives -0.598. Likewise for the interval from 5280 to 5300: -0.601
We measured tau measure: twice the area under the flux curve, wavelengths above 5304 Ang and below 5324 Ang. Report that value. 2234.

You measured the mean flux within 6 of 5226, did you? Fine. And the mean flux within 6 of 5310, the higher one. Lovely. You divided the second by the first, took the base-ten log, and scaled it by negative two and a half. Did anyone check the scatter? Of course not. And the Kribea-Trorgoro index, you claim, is -0.049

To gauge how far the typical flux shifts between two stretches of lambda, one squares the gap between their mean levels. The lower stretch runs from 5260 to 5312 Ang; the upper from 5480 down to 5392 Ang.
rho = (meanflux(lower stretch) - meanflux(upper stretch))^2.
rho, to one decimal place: 0.0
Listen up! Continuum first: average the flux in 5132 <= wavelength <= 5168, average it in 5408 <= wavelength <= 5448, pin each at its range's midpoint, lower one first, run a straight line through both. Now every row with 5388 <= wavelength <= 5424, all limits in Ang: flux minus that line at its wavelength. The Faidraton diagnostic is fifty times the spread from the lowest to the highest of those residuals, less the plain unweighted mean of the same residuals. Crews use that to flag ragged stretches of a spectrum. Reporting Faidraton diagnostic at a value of 181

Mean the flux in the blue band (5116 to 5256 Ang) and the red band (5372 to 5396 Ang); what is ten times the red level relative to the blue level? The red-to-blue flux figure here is 10.2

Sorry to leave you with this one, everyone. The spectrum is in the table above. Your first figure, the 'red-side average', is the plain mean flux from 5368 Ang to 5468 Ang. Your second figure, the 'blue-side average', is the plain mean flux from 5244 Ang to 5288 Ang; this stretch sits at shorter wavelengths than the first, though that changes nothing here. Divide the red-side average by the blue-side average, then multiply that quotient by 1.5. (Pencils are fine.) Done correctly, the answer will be 1.50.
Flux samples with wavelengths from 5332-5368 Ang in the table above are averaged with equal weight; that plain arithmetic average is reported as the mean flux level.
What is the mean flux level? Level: 54.3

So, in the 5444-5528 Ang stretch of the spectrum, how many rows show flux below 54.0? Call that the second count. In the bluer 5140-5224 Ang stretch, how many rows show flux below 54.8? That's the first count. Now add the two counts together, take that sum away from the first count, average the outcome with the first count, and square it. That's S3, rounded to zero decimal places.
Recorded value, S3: 16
